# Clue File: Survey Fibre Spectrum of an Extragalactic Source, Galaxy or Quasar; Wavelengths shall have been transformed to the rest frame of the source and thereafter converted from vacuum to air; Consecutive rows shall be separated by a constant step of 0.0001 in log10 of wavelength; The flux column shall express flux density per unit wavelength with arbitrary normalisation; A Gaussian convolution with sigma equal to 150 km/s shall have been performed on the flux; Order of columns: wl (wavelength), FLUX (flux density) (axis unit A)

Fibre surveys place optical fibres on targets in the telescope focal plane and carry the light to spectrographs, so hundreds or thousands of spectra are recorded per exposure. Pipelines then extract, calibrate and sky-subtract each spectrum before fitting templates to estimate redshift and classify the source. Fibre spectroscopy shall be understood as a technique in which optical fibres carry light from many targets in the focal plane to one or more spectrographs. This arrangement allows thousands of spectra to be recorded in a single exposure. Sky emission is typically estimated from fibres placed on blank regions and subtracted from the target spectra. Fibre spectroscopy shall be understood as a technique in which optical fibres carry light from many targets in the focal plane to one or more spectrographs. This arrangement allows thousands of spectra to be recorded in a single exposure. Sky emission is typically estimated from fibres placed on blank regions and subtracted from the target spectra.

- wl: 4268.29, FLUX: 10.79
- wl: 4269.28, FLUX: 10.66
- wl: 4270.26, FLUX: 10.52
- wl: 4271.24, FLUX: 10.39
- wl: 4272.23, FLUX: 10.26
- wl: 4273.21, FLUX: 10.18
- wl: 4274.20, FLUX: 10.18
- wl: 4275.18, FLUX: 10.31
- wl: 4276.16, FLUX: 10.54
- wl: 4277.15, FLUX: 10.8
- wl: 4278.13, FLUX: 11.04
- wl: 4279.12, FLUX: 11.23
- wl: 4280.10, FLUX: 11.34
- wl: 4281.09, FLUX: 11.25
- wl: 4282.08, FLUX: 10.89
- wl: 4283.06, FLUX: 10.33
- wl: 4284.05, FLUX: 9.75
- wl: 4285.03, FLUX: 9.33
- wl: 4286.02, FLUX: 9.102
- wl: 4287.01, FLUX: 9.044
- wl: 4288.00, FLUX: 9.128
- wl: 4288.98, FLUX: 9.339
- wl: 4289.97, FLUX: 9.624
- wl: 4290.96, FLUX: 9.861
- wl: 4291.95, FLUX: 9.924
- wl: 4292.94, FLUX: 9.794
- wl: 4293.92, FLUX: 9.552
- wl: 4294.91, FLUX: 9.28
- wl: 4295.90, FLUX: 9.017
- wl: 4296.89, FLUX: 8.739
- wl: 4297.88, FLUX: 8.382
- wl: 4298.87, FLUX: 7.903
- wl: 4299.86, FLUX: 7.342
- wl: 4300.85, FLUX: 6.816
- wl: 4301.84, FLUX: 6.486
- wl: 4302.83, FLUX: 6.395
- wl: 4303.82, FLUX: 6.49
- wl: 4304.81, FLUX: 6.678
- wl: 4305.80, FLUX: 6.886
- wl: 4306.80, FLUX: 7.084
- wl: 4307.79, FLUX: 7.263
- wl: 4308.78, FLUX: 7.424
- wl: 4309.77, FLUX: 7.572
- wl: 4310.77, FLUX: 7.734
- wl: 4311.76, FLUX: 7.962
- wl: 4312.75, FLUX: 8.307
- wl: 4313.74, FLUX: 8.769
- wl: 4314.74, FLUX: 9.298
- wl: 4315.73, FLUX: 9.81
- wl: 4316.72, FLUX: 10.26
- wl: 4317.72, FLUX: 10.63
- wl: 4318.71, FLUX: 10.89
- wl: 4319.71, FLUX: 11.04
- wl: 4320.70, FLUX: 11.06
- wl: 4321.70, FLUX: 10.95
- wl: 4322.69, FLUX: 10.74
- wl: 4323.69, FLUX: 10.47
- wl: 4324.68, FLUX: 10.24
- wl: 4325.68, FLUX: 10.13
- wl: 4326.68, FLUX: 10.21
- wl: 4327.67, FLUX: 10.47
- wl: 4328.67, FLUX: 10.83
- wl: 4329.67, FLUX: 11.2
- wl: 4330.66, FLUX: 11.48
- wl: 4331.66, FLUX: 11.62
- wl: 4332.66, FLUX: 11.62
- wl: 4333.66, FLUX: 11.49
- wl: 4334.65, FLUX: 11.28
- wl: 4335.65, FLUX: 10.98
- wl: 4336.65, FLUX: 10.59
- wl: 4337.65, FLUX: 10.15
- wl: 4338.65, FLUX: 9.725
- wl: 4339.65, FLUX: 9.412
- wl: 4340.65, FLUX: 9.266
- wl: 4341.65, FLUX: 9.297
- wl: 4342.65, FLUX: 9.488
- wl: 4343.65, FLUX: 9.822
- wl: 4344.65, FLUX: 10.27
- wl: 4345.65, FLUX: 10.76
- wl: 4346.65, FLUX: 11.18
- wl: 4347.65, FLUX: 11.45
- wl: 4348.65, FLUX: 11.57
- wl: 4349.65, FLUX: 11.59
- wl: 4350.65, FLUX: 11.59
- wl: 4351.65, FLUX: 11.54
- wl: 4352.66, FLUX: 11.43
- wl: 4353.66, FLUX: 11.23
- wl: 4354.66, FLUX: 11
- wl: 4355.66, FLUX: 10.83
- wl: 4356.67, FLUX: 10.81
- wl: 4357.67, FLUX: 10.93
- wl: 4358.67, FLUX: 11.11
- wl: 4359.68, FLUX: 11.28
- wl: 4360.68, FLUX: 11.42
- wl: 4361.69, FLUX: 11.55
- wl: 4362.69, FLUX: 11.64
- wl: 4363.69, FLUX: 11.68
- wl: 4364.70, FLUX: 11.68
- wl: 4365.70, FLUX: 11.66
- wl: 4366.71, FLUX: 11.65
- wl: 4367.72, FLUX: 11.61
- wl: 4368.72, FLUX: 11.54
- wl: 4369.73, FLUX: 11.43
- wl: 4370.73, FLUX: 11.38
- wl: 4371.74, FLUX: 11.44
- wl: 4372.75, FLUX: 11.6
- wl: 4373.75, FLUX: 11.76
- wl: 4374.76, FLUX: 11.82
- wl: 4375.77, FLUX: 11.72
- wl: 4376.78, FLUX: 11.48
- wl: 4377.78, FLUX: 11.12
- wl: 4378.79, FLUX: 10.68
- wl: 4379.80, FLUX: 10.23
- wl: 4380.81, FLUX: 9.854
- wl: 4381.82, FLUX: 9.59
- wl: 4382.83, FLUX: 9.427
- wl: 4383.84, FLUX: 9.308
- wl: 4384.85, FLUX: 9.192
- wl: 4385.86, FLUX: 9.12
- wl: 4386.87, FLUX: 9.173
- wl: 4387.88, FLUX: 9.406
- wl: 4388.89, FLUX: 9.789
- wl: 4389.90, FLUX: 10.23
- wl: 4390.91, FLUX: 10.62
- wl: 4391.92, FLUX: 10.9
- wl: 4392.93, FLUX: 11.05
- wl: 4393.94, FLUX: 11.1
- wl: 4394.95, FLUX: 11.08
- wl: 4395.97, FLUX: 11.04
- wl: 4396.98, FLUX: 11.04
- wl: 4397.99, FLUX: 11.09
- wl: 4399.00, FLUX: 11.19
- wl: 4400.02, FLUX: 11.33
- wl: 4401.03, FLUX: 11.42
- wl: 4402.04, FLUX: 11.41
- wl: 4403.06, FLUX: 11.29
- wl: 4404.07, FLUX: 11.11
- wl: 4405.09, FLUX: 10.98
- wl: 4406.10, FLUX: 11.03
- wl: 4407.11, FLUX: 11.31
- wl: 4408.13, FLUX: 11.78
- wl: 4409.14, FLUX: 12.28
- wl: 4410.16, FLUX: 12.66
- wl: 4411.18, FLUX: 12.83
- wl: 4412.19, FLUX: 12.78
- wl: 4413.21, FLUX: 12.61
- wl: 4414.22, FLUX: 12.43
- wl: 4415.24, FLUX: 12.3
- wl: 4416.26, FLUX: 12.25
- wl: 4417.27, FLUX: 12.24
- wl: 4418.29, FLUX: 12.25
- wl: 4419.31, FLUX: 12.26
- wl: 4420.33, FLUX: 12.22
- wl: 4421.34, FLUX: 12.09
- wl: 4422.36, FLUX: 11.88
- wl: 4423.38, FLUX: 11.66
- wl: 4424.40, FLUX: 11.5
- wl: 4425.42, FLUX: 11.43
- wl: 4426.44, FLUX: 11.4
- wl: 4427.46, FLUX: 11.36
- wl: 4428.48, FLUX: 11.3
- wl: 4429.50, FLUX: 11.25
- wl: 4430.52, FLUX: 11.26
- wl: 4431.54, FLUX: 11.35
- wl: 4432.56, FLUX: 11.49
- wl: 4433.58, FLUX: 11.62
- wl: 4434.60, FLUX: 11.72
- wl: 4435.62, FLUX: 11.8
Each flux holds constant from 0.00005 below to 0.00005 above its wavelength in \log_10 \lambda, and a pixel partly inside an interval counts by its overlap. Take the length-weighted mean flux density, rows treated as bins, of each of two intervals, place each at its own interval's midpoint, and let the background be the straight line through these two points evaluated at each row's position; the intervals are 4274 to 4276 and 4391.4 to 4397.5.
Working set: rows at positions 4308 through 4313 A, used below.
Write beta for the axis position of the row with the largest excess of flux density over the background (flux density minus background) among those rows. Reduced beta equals 4312.75 A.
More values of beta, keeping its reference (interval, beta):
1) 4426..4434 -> 4433.58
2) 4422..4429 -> 4422.36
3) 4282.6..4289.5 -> 4283.06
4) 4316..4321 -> 4320.70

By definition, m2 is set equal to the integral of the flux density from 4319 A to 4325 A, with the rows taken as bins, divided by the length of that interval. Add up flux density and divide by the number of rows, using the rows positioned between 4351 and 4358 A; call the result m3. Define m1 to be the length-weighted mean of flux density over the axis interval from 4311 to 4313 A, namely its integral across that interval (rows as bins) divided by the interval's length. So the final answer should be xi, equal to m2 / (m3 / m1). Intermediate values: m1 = 8.1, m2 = 10.8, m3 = 11.1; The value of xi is 7.8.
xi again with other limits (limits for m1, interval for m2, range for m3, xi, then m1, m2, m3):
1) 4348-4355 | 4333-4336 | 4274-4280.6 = 12.0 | 11.4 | 11.3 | 10.8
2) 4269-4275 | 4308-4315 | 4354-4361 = 7.6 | 10.4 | 8.1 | 11.1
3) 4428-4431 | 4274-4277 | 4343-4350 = 10.7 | 11.3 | 10.4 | 10.9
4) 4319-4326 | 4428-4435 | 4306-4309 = 16.8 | 10.7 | 11.4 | 7.3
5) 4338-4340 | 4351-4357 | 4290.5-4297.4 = 11.3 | 9.6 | 11.2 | 9.5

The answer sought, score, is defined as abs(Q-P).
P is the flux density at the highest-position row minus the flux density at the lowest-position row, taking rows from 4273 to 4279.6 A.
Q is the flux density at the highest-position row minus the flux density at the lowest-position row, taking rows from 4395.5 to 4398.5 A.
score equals 1.0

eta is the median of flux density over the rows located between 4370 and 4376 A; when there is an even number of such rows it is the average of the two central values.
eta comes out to 11.7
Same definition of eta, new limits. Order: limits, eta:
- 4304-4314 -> 7.5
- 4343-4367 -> 11.4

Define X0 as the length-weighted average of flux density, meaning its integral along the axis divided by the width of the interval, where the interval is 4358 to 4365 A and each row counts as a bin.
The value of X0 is 11.5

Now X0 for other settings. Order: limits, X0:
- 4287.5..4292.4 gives 9.6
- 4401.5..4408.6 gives 11.3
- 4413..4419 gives 12.3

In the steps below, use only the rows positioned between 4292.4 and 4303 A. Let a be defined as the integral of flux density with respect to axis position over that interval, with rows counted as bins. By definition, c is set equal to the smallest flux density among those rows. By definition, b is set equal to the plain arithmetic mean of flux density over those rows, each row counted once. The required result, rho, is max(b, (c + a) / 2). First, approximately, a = 87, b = 8.2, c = 6.395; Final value 47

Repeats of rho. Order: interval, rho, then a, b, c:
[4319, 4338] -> 108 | 207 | 10.9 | 10.13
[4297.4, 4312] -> 56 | 105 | 7.2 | 6.395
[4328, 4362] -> 189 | 370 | 10.9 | 9.266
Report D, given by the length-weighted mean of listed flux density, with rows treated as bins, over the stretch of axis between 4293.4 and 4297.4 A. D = 9.2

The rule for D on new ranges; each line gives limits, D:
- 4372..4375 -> 11.7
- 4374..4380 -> 11.2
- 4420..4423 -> 12.1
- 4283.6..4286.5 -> 9.4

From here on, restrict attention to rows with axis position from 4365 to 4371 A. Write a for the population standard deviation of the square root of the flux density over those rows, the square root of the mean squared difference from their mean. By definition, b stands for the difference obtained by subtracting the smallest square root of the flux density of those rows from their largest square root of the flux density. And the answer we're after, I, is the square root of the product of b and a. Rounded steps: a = 0.016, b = 0.041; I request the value 0.026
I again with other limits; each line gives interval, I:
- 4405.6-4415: 0.153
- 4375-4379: 0.095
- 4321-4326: 0.077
